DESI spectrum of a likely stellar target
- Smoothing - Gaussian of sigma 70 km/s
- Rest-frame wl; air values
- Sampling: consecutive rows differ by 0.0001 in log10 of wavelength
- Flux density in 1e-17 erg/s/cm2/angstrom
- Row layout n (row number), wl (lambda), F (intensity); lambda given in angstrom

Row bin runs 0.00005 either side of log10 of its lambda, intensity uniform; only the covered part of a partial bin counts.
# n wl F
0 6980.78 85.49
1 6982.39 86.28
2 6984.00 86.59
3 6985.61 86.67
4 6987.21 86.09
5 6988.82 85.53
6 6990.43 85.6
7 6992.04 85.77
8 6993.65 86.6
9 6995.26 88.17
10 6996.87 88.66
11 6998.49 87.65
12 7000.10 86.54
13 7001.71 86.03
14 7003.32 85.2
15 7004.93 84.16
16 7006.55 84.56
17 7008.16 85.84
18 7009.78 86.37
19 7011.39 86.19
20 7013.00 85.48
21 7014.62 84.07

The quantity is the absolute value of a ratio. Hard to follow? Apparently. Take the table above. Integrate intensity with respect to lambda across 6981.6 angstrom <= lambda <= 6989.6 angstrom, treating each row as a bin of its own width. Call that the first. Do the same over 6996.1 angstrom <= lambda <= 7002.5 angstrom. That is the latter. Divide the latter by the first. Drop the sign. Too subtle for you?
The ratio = 0.81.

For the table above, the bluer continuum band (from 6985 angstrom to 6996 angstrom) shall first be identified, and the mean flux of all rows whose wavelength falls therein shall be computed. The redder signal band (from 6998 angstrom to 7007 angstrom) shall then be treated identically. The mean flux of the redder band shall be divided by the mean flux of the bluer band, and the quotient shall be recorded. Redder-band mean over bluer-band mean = 0.99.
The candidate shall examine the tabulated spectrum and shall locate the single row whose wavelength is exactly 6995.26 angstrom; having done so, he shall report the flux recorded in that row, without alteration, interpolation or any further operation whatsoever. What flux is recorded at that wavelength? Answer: 88.17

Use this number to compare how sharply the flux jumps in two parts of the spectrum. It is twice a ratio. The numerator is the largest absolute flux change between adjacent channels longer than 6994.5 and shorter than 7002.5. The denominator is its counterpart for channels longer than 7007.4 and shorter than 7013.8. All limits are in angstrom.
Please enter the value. 3.1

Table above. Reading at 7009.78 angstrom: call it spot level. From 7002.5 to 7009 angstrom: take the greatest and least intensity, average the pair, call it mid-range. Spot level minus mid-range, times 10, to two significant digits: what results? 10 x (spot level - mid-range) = 14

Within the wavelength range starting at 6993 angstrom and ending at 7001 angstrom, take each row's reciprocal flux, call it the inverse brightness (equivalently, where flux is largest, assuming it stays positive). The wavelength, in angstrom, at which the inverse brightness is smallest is 6996.87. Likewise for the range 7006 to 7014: 7009.78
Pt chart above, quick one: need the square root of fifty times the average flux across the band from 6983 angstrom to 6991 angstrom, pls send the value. 65.6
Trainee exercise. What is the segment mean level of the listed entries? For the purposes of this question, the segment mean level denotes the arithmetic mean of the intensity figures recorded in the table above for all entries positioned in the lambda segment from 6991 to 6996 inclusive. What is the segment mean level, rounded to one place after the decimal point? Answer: 86.8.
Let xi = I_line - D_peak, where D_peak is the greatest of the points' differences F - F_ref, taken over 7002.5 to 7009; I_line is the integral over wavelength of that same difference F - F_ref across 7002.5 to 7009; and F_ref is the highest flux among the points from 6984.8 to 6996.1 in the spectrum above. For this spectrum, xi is -19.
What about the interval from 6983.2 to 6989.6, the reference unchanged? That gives -11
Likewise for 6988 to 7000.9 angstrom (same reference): -18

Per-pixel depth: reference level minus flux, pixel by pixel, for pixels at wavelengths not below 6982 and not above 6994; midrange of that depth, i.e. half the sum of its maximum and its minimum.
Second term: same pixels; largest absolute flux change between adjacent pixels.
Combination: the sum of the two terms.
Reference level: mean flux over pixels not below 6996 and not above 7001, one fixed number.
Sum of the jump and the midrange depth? 2.3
